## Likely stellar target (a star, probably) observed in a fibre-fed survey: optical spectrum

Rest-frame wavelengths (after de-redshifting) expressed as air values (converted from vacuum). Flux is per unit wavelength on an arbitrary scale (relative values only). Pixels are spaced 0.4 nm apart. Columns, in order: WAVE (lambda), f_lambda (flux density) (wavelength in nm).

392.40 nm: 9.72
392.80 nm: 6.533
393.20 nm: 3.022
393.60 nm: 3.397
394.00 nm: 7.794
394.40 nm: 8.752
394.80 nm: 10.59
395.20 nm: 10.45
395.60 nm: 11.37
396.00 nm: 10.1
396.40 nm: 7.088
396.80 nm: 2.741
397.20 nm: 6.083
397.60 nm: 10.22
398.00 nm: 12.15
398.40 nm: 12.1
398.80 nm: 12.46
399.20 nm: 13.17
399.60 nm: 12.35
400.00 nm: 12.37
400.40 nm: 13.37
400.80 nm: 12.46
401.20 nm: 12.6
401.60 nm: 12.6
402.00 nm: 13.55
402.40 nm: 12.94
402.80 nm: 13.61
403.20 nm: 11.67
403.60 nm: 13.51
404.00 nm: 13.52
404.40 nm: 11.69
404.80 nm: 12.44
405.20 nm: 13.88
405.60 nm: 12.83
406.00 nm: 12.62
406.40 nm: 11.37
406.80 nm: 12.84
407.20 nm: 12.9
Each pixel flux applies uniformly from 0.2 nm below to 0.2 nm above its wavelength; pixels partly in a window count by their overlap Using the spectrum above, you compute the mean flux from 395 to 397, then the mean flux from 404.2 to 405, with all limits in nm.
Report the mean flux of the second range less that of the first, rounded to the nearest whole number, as 4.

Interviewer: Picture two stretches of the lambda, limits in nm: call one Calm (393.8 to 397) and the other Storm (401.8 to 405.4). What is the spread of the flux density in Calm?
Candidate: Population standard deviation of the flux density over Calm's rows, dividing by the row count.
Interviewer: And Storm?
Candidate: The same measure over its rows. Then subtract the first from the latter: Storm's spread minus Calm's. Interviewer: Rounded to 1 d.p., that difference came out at -1.8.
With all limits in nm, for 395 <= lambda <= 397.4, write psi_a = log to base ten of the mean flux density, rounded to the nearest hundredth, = 0.90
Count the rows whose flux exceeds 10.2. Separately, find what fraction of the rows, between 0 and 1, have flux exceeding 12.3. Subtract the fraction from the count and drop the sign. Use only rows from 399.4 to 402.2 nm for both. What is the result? 6.0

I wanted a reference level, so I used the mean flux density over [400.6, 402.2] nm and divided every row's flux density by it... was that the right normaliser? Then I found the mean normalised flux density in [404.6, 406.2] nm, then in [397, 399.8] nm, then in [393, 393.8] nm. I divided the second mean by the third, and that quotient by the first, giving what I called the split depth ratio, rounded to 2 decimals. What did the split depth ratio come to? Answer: 3.46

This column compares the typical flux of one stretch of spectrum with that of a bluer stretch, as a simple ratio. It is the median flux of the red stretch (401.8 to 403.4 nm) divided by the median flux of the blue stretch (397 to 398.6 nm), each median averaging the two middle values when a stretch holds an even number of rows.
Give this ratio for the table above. 1.19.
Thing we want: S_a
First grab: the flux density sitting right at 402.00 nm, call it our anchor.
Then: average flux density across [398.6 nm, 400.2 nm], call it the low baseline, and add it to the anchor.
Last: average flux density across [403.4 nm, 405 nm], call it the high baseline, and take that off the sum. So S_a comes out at 13.3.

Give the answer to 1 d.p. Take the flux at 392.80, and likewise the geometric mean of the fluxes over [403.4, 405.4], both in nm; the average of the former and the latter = 9.8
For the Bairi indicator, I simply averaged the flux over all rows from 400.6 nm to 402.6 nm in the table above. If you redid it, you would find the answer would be 12.8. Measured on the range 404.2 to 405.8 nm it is 12.7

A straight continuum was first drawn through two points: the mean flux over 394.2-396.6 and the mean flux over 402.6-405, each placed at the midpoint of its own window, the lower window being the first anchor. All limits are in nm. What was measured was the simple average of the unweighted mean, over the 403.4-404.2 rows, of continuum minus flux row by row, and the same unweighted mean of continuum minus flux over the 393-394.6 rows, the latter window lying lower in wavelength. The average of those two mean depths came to 1.3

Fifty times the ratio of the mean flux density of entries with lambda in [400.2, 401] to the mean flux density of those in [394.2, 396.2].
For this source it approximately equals 63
